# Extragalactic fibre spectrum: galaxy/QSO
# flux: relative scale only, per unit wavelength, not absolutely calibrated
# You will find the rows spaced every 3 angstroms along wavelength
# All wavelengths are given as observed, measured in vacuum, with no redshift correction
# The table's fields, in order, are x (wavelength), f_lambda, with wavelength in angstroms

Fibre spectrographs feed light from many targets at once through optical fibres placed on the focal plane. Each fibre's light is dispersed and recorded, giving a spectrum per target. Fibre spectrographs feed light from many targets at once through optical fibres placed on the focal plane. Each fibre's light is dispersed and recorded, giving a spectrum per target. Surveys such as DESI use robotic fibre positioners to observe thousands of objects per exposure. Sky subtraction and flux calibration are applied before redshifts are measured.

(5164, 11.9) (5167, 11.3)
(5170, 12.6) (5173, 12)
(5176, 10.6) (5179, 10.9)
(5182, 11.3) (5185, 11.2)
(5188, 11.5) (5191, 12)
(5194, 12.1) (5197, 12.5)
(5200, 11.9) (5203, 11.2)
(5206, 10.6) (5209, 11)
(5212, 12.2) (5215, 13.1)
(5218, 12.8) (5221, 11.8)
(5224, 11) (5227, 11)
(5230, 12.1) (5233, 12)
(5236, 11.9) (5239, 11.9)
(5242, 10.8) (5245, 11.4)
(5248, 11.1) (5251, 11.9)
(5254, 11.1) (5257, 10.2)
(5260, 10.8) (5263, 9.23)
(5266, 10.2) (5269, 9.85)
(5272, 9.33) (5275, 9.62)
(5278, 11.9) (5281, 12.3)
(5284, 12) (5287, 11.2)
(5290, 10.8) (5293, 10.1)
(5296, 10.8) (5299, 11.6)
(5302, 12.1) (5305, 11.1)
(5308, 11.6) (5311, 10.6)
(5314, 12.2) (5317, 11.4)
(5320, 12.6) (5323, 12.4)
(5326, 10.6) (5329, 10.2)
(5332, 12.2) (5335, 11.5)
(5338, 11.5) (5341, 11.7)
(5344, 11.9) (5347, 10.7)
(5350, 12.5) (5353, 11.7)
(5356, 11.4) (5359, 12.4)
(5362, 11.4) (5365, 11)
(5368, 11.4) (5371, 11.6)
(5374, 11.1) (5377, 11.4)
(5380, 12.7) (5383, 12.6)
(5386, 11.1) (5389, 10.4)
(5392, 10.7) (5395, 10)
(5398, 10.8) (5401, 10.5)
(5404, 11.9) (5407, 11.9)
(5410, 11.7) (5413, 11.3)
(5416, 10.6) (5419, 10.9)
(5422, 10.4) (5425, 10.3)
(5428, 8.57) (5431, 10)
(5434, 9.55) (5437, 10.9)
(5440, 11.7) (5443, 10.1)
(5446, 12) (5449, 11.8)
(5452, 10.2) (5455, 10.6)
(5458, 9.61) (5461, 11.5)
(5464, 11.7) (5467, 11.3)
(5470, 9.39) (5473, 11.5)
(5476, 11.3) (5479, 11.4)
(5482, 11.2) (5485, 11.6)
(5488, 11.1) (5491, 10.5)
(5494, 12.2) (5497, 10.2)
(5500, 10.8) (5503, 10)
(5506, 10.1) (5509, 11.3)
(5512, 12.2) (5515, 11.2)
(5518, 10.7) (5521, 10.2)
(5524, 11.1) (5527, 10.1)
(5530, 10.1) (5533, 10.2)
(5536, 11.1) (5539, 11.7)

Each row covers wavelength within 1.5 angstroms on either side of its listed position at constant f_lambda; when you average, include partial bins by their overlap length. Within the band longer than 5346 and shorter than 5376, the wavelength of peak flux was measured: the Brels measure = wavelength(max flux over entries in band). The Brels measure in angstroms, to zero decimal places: 5350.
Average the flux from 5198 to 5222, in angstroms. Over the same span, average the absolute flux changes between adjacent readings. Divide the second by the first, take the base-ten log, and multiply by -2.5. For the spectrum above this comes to 3.03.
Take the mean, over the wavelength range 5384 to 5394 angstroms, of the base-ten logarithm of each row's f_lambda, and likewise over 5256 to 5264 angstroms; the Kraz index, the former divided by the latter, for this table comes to 1.03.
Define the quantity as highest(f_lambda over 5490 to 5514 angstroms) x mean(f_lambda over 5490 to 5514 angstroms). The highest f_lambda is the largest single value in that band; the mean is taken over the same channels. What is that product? 133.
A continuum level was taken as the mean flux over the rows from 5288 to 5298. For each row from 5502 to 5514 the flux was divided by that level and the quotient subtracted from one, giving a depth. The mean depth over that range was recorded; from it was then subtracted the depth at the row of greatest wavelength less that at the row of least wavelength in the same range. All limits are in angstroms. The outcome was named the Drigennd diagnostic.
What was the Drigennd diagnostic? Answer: 0.18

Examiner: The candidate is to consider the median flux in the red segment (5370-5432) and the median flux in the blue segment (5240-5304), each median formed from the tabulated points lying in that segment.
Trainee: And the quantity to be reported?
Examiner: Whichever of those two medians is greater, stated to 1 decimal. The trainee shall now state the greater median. 10.9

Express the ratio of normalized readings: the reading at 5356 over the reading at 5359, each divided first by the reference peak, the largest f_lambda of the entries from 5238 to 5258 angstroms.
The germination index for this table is 0.92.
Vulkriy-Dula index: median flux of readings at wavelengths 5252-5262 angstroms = 10.8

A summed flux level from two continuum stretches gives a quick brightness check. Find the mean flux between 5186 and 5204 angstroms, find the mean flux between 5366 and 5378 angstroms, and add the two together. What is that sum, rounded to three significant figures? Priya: 23.2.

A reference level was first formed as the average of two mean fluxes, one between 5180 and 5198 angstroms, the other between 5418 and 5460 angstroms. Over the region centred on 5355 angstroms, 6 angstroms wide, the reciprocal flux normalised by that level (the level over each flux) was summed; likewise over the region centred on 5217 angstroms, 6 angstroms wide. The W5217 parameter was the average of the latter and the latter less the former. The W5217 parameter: 0.75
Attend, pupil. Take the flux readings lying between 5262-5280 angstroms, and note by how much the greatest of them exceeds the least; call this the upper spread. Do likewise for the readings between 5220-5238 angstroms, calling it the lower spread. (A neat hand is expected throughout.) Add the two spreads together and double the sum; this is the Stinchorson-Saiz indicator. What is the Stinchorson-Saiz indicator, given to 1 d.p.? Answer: 7.5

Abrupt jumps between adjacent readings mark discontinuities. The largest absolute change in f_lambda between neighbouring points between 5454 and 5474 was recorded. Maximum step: 2.1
